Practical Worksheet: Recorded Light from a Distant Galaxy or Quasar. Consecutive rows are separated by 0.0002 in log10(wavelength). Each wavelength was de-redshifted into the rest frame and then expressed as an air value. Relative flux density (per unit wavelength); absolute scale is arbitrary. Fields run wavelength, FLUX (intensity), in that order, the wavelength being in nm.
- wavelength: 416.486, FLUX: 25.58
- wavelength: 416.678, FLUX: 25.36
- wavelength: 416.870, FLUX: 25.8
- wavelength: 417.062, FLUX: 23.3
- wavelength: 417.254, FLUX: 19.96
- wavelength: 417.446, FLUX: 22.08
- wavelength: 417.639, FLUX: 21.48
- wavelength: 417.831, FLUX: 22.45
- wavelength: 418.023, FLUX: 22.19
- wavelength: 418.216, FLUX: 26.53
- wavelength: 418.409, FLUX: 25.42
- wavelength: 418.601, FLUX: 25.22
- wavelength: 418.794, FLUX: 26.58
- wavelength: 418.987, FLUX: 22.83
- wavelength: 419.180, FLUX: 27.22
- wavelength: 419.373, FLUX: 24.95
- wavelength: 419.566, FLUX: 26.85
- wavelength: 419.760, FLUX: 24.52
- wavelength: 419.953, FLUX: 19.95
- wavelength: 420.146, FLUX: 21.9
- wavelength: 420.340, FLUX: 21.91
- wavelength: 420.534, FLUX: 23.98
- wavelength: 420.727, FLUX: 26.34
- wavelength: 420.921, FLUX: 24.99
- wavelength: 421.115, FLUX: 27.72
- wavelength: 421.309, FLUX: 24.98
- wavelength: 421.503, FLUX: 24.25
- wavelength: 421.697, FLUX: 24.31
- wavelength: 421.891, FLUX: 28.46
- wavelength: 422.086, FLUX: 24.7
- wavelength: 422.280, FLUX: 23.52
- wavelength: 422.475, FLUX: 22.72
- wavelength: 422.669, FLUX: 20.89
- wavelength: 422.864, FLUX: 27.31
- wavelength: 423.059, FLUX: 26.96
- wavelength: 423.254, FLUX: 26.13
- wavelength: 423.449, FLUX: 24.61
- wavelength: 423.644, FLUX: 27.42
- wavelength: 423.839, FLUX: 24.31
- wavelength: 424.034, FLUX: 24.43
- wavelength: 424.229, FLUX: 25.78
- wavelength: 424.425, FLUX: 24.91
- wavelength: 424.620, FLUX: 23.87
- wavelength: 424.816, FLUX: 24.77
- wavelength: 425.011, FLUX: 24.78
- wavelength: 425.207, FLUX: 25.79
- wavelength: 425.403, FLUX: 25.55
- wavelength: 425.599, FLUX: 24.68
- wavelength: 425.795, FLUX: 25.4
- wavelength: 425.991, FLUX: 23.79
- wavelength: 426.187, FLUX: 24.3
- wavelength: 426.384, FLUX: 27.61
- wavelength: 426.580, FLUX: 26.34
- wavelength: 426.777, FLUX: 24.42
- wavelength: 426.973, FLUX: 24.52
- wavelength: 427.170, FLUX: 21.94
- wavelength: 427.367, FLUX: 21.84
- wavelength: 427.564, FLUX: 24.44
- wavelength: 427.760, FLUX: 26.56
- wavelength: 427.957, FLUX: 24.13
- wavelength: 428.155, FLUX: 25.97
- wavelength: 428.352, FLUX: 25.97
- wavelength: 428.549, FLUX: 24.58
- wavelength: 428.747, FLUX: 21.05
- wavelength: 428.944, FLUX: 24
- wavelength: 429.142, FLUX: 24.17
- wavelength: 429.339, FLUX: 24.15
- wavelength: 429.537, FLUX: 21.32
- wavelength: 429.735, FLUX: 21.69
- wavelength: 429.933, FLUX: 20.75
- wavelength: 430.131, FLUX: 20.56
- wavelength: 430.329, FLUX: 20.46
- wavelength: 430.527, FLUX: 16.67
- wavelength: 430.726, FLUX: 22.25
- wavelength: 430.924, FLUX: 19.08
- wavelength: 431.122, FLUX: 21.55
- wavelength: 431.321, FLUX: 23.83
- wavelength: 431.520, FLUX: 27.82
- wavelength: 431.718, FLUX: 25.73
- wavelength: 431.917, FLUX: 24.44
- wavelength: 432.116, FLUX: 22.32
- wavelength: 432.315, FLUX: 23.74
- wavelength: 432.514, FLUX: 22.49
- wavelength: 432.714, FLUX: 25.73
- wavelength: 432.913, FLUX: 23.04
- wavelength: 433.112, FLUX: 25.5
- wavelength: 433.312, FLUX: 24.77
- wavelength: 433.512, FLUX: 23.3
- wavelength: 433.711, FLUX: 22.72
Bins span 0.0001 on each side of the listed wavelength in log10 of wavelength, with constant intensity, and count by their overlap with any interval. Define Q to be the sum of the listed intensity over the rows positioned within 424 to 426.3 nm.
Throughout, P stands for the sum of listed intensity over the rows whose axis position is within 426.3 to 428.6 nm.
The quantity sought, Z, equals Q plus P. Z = 596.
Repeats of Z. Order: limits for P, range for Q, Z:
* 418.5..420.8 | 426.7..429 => 582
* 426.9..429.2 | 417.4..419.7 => 583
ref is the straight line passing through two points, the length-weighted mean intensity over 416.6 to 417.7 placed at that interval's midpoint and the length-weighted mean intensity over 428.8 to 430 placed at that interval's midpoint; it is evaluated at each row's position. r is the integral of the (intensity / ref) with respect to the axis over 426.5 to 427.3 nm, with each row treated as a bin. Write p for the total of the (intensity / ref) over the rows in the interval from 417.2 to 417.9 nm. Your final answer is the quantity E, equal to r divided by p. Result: 0.23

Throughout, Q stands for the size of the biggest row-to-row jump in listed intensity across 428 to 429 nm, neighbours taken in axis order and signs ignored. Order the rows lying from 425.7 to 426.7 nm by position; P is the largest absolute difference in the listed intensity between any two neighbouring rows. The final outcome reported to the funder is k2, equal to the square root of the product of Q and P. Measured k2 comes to 3.4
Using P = 3.31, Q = 3.5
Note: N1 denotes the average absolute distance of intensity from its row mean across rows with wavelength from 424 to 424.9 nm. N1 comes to 0.5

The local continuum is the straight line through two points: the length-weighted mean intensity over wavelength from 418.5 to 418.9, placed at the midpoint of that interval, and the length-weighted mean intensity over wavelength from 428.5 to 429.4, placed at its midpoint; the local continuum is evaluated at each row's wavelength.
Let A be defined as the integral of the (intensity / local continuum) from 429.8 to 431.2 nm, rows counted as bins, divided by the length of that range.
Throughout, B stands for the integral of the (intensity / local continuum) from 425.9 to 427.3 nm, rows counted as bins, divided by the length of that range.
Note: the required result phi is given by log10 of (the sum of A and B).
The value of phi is 0.278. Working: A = 0.87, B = 1.02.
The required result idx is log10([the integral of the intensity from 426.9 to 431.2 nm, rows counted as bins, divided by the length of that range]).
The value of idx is 1.35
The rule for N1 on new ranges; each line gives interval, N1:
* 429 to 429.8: 1.3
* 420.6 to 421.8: 1.1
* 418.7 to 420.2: 2.1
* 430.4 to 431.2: 2.0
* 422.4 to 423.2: 2.7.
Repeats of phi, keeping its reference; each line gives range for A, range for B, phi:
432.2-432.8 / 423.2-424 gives 0.319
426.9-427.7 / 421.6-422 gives 0.306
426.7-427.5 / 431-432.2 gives 0.307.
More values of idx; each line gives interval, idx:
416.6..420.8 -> 1.38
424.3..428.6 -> 1.40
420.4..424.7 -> 1.40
